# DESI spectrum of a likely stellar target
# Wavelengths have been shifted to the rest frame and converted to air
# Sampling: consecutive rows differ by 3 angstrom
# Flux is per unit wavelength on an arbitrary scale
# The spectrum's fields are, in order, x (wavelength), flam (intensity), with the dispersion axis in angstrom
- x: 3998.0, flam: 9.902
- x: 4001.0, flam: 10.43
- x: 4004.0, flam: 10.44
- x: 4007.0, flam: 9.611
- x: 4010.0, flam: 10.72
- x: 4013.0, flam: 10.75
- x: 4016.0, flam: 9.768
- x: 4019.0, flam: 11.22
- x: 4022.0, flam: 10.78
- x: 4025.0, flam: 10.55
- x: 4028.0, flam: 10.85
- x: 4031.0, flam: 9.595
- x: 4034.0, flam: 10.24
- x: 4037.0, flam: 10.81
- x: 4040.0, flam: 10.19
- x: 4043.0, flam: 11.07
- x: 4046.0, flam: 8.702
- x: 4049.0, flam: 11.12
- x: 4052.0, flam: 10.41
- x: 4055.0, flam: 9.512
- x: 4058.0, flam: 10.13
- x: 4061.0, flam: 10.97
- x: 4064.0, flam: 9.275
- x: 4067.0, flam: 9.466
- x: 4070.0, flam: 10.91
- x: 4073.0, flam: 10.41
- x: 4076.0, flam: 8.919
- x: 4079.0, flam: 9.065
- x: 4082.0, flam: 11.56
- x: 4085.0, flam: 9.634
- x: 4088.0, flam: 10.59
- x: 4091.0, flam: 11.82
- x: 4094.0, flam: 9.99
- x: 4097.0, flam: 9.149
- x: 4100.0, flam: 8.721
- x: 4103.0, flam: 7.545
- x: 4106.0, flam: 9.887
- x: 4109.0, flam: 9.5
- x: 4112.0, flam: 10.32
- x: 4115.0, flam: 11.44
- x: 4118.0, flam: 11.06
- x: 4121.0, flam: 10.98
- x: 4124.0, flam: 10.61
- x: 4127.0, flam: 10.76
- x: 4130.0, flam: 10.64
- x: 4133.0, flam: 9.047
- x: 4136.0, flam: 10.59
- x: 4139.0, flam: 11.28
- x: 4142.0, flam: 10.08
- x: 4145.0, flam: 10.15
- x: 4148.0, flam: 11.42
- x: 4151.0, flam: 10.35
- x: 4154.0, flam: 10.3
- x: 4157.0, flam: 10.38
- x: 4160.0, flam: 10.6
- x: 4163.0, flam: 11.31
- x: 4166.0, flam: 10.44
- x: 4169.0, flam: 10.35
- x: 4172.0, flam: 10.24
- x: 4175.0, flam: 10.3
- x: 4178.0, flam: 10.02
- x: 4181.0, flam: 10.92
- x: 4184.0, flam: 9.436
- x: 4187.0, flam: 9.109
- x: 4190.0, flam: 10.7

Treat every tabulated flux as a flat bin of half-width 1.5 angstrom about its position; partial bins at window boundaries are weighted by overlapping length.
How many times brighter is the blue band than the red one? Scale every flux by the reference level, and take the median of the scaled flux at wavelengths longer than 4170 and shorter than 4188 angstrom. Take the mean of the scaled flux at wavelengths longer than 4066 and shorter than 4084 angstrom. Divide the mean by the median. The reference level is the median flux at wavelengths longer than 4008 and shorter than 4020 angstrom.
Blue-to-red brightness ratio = 0.993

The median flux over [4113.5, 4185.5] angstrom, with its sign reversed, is -10.5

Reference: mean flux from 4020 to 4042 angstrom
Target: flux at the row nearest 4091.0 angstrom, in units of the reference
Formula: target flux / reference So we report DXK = 1.13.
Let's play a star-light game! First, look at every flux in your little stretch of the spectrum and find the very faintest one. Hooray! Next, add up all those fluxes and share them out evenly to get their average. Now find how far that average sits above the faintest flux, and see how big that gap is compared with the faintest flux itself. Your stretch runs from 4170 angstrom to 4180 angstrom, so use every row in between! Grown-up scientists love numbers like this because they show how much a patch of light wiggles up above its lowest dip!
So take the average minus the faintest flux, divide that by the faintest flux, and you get 0.02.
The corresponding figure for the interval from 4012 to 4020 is 0.08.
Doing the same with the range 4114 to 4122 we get 0.02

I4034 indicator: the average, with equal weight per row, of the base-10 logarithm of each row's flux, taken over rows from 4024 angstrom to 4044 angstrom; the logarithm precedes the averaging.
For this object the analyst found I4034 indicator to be 1.02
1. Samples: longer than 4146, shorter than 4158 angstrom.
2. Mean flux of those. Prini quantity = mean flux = 10.6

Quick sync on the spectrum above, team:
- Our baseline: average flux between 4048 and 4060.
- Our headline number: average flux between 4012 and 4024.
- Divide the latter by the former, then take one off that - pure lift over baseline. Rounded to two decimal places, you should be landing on 0.03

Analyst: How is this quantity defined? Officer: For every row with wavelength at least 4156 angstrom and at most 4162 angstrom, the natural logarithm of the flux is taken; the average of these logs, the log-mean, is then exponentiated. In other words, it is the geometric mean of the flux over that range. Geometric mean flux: 10.49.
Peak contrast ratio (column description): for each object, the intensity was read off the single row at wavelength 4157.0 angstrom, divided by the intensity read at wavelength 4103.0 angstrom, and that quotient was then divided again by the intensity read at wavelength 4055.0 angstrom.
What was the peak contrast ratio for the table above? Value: 0.145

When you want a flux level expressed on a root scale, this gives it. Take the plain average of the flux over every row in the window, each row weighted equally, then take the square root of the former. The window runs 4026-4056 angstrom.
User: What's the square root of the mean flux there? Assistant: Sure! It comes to 3.20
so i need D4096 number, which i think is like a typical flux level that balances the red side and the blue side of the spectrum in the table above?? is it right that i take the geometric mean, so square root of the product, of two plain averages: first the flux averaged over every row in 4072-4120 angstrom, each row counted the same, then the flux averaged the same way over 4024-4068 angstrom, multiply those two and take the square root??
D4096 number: 10.1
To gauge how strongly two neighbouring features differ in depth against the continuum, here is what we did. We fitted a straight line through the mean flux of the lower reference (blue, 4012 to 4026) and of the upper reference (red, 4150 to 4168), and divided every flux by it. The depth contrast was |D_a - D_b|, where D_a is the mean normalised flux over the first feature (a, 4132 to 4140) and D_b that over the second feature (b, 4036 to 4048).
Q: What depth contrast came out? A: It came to 0.014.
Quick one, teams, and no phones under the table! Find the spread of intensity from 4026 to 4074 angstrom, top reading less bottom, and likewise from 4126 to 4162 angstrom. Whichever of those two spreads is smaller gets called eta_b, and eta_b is 2.37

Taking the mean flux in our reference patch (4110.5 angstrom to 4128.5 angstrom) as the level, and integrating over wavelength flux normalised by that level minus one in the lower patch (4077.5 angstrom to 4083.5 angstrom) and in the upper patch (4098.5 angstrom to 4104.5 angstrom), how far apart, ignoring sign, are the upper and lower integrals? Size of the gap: 1.2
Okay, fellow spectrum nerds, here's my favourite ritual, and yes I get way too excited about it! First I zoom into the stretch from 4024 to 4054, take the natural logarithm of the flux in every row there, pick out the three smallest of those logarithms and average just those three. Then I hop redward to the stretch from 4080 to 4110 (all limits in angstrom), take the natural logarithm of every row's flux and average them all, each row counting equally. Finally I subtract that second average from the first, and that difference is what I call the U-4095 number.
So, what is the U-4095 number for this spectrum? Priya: -0.03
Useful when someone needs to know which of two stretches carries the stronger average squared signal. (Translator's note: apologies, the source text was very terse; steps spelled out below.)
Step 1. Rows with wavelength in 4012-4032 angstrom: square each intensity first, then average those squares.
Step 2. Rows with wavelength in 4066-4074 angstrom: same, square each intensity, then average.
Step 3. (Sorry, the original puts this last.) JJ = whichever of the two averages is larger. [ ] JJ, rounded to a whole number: 111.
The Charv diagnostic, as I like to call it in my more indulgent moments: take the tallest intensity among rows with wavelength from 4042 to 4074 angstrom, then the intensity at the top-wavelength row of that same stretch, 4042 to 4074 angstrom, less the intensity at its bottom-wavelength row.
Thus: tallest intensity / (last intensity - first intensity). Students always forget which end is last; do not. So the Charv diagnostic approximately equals -17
